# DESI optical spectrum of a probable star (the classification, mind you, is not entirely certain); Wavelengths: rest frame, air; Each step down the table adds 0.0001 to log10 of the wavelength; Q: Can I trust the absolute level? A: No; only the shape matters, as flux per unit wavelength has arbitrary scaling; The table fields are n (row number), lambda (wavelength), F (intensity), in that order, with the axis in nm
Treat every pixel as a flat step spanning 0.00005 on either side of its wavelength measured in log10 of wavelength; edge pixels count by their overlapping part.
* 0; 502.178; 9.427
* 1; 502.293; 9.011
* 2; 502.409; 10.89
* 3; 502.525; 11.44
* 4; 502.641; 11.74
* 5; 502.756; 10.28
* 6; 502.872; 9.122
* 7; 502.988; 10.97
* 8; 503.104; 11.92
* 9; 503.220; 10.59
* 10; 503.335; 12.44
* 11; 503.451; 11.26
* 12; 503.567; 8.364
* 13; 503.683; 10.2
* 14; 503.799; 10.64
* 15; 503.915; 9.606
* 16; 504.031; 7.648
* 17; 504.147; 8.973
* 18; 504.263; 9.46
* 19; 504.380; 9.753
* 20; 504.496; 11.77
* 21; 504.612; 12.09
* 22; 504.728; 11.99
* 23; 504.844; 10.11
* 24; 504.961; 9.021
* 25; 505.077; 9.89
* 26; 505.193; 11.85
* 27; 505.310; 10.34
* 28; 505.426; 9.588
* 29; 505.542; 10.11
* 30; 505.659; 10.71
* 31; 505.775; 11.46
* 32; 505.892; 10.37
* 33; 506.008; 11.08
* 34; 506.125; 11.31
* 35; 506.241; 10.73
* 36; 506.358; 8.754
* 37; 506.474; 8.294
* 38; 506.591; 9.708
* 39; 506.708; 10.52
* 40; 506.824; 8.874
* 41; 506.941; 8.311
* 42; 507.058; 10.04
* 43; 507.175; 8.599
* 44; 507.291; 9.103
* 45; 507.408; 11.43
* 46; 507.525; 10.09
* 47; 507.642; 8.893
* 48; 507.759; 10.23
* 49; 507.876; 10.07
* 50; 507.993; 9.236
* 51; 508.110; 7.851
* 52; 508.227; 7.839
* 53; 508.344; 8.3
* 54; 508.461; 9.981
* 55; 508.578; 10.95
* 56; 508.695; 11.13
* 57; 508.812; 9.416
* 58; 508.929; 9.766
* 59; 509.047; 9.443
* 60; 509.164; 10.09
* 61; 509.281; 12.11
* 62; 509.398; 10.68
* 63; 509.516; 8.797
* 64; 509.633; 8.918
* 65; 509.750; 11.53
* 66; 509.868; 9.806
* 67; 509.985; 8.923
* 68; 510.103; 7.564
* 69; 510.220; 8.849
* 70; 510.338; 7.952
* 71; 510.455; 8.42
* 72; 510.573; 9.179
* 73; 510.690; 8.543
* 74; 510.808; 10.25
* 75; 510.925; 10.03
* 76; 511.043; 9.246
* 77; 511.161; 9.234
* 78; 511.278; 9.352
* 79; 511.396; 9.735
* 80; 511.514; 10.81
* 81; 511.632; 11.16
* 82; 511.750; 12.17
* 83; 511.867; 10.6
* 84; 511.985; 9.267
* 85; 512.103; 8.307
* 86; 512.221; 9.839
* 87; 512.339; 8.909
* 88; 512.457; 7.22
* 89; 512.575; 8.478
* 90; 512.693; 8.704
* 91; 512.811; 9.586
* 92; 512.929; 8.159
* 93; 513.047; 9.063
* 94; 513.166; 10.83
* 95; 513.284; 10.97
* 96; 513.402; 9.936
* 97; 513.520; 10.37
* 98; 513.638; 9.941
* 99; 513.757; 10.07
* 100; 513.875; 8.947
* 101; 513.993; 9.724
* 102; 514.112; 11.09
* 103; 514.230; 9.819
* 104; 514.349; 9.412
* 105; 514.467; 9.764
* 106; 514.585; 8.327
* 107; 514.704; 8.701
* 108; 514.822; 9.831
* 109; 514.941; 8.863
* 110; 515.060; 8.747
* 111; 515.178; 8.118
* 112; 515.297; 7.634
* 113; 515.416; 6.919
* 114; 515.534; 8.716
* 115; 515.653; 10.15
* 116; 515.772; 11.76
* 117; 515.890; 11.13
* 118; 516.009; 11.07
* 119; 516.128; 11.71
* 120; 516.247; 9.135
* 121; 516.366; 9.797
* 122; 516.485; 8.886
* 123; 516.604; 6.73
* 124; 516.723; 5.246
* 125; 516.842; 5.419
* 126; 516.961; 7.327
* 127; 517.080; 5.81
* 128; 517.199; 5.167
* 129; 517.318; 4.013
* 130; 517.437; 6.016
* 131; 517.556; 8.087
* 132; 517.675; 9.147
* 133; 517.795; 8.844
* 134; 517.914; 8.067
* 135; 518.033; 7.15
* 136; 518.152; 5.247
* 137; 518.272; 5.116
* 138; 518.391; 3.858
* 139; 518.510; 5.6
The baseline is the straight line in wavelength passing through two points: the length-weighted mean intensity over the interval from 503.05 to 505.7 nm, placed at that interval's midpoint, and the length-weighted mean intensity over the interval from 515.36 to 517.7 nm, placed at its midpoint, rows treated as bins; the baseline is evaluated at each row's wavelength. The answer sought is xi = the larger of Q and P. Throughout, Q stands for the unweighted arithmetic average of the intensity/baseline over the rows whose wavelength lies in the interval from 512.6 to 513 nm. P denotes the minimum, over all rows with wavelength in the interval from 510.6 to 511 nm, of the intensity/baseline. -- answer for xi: 1.00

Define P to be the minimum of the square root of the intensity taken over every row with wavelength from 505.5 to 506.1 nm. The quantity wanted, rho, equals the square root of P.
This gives 1.78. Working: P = 3.18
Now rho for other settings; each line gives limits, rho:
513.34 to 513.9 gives 1.73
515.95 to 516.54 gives 1.73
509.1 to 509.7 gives 1.72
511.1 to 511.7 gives 1.74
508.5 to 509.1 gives 1.75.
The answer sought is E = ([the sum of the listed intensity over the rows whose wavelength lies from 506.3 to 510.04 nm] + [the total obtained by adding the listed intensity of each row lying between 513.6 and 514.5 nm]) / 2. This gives 193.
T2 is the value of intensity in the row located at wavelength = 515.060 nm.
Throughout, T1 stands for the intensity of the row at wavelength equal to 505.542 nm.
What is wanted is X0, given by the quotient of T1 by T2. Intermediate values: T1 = 10.11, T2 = 8.747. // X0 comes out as 1.2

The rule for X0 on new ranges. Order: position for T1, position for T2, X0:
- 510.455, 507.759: 0.8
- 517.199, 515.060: 0.6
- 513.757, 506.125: 0.9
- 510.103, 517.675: 0.8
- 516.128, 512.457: 1.6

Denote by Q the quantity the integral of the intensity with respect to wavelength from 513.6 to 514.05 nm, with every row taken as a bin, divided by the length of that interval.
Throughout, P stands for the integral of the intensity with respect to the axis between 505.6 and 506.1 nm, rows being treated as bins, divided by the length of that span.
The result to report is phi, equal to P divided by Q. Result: 1.13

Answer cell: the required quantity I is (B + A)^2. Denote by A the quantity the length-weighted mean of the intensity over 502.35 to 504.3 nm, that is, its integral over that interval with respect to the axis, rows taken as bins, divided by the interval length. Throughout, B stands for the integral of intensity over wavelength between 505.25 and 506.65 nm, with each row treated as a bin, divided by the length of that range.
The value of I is 422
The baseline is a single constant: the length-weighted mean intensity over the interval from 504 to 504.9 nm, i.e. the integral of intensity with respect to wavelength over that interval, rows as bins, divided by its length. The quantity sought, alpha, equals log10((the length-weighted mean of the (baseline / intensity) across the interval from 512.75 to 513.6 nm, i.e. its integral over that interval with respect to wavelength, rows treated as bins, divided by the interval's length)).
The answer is 0.02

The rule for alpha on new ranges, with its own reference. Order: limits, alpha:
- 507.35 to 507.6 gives -0.01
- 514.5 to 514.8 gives 0.07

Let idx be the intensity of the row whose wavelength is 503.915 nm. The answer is 9.606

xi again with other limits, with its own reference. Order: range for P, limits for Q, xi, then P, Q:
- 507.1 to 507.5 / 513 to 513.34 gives 1.18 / 0.87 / 1.18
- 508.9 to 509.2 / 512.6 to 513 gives 1.00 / 1.00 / 1.00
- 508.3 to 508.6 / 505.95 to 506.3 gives 1.10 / 0.86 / 1.10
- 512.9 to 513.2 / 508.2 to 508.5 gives 0.93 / 0.93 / 0.91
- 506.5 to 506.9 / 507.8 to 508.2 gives 0.93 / 0.90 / 0.93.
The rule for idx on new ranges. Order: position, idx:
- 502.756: 10.28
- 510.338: 7.952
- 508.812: 9.416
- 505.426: 9.588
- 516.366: 9.797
